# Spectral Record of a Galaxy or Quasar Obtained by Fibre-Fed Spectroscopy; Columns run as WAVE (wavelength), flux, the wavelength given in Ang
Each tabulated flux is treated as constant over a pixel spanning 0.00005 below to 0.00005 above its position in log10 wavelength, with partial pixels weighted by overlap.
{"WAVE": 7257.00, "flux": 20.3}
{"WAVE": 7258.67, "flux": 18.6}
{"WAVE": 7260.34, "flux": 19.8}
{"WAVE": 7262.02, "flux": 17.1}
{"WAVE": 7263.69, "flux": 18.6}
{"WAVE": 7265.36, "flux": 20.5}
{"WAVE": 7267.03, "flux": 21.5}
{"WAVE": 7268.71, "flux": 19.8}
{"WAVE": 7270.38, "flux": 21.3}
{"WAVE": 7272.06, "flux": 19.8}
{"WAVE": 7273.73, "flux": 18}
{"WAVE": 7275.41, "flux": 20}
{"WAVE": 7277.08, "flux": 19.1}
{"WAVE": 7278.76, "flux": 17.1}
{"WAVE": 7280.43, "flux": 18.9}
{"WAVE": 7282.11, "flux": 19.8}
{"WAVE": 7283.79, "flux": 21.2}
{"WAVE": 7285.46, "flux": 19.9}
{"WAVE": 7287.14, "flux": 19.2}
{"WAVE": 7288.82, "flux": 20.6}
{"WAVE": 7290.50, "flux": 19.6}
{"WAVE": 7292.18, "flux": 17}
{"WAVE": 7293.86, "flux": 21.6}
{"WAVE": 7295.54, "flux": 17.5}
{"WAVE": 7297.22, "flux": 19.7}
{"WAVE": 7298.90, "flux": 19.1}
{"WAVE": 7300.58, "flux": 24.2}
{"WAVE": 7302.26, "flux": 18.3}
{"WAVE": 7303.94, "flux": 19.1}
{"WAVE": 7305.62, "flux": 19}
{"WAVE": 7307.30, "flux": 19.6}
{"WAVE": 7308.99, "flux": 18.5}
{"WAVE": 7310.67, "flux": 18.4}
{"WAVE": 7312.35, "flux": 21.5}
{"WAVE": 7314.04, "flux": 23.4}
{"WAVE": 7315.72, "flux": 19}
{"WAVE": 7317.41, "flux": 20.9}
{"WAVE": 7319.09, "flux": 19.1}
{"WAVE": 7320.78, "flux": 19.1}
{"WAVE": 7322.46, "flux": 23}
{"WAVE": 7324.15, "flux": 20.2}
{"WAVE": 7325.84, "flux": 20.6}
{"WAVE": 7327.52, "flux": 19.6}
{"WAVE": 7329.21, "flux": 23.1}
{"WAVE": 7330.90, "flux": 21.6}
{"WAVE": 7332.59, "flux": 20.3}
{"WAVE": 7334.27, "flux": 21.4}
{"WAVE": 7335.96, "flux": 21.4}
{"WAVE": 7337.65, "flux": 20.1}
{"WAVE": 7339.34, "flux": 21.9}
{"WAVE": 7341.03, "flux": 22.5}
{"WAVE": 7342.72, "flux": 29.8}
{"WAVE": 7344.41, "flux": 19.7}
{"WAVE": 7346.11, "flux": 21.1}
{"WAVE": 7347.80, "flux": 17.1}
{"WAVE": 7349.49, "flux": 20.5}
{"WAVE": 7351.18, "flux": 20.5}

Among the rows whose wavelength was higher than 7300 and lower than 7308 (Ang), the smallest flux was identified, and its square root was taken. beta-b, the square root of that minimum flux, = 4.28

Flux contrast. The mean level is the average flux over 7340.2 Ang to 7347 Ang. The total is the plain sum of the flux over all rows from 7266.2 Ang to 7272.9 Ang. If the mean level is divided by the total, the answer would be 0.282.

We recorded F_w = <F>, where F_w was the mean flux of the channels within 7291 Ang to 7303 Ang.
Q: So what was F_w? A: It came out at 19.6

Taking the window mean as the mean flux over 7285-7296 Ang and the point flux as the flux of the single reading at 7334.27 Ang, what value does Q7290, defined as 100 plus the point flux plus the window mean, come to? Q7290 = 141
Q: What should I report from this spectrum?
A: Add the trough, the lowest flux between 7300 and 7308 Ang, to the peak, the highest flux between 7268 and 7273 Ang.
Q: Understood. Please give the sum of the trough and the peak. 39.6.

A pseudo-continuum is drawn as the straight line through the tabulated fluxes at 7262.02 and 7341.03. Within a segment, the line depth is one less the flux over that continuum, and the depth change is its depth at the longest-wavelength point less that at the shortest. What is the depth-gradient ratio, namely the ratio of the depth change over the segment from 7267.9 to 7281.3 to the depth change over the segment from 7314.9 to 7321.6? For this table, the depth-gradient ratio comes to 9.6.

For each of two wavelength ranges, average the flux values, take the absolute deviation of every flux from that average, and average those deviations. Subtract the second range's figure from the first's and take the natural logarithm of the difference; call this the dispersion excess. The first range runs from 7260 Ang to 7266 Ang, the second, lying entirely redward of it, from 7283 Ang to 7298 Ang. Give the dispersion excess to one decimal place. -3.7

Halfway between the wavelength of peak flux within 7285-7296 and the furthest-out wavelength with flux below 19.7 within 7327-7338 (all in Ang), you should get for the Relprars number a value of 7310.7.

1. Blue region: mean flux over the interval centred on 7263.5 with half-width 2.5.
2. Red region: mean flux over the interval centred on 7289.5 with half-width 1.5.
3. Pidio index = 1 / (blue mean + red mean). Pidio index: 0.0258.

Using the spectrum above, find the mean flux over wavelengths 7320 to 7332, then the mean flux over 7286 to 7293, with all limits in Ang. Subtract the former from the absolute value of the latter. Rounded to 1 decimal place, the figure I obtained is -1.9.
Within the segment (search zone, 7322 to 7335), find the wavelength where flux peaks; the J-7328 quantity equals 7329.21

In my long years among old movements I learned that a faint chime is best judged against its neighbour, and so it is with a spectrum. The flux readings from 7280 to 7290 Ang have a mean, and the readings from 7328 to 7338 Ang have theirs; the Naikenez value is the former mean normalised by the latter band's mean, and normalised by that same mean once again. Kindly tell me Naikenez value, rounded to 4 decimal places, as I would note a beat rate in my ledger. 0.0439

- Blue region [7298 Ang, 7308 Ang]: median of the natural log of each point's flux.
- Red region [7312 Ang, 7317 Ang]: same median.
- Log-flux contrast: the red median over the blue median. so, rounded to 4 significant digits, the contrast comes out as 1.040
